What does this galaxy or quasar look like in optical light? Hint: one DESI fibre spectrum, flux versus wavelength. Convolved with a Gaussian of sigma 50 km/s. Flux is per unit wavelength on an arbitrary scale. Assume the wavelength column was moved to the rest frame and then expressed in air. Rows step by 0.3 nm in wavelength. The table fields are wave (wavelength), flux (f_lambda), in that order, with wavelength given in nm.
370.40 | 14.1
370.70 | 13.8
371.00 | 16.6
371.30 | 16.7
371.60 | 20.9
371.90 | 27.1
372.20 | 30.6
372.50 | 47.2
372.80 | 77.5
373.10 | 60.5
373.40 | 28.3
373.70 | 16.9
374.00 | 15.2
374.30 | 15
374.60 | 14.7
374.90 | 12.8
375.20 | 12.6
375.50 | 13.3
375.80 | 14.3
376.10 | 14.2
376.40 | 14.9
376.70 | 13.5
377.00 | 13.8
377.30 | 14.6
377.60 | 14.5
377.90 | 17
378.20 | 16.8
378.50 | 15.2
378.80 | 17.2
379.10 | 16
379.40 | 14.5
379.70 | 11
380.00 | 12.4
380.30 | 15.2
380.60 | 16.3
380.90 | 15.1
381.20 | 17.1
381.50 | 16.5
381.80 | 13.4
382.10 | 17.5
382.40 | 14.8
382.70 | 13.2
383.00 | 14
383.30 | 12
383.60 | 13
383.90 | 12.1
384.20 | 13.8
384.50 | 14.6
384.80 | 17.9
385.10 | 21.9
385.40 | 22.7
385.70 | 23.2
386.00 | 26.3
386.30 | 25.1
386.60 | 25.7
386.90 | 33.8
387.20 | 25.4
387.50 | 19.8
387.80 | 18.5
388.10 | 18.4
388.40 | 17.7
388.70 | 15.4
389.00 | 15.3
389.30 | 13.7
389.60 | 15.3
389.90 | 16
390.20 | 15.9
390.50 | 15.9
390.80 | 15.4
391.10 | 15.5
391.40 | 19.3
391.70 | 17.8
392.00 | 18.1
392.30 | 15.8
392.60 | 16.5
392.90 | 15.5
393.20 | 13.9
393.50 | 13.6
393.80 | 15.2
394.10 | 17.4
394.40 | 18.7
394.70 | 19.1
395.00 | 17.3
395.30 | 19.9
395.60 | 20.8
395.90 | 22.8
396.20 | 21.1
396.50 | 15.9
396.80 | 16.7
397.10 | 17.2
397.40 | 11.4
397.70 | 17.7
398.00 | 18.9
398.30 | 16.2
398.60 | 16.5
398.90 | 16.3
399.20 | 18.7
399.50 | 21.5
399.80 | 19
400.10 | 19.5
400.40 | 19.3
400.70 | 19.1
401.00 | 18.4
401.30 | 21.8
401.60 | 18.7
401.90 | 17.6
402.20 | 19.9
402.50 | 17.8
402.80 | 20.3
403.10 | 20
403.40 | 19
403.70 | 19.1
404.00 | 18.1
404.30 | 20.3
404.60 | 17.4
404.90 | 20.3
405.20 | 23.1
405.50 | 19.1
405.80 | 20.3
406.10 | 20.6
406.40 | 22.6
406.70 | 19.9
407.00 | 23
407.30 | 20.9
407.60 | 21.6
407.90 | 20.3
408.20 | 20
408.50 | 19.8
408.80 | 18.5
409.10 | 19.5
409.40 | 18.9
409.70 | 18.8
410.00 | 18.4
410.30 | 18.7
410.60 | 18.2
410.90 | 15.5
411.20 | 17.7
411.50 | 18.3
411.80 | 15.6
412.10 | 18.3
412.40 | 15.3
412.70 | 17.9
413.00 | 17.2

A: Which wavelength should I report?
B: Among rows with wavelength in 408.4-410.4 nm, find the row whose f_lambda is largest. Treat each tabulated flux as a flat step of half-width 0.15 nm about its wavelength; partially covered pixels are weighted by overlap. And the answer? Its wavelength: 408.50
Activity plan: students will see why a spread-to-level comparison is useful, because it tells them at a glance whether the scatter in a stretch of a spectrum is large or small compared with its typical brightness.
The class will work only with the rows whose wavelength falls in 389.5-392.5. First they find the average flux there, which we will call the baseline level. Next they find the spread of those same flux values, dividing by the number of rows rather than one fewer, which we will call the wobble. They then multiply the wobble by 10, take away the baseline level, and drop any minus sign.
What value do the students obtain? 3.4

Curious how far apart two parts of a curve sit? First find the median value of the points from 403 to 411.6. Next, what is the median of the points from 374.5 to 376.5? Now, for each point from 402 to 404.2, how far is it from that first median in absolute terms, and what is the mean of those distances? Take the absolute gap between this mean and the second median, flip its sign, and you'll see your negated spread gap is -13.4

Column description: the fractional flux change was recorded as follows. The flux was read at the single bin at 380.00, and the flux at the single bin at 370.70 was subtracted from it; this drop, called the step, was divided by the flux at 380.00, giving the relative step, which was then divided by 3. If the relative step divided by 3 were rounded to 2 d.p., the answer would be -0.04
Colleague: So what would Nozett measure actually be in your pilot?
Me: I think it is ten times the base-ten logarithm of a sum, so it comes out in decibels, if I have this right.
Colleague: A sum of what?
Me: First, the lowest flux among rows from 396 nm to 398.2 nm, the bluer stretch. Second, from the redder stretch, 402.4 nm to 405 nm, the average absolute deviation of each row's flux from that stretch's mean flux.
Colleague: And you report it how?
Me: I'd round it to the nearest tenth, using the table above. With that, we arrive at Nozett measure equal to 10.9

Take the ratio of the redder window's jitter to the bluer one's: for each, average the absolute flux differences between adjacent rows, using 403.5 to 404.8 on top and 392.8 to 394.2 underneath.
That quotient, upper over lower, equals 1.4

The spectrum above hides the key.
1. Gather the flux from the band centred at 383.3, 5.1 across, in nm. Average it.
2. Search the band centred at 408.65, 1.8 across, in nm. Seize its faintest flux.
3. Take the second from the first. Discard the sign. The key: 2.5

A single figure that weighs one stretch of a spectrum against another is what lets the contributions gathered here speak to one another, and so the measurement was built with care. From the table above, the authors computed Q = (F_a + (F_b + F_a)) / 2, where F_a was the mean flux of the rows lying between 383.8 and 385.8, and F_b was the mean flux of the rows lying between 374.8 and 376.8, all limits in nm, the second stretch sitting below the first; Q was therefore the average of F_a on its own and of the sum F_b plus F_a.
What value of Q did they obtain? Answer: 24.9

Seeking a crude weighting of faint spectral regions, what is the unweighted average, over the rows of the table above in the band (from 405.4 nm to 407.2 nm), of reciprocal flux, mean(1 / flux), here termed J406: 0.048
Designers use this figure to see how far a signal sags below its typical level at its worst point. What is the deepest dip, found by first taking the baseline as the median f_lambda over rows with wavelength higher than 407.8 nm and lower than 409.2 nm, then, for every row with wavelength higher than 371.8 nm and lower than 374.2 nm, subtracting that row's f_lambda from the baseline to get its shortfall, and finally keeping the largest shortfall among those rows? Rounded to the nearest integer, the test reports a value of 5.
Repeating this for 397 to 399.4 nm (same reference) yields 8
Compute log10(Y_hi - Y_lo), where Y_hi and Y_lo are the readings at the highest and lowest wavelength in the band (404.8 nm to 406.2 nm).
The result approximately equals -0.52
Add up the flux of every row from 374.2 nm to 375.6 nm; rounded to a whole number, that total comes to 68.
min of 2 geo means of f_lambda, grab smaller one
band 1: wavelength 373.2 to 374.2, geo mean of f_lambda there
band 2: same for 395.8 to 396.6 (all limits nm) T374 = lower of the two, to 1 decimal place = 19.4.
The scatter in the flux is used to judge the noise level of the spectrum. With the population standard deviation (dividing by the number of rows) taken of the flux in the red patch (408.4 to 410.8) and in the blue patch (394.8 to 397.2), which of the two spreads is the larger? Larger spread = 2.3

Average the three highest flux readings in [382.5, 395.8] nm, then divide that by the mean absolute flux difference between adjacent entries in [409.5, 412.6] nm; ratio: 17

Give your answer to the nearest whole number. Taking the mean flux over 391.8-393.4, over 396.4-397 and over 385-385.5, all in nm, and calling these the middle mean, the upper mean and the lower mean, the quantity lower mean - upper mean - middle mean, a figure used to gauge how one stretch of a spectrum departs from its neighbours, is -10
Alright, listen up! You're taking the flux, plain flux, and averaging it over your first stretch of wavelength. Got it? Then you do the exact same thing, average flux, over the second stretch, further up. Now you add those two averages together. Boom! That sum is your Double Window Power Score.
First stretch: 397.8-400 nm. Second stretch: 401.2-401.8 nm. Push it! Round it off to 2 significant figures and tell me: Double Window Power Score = 38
